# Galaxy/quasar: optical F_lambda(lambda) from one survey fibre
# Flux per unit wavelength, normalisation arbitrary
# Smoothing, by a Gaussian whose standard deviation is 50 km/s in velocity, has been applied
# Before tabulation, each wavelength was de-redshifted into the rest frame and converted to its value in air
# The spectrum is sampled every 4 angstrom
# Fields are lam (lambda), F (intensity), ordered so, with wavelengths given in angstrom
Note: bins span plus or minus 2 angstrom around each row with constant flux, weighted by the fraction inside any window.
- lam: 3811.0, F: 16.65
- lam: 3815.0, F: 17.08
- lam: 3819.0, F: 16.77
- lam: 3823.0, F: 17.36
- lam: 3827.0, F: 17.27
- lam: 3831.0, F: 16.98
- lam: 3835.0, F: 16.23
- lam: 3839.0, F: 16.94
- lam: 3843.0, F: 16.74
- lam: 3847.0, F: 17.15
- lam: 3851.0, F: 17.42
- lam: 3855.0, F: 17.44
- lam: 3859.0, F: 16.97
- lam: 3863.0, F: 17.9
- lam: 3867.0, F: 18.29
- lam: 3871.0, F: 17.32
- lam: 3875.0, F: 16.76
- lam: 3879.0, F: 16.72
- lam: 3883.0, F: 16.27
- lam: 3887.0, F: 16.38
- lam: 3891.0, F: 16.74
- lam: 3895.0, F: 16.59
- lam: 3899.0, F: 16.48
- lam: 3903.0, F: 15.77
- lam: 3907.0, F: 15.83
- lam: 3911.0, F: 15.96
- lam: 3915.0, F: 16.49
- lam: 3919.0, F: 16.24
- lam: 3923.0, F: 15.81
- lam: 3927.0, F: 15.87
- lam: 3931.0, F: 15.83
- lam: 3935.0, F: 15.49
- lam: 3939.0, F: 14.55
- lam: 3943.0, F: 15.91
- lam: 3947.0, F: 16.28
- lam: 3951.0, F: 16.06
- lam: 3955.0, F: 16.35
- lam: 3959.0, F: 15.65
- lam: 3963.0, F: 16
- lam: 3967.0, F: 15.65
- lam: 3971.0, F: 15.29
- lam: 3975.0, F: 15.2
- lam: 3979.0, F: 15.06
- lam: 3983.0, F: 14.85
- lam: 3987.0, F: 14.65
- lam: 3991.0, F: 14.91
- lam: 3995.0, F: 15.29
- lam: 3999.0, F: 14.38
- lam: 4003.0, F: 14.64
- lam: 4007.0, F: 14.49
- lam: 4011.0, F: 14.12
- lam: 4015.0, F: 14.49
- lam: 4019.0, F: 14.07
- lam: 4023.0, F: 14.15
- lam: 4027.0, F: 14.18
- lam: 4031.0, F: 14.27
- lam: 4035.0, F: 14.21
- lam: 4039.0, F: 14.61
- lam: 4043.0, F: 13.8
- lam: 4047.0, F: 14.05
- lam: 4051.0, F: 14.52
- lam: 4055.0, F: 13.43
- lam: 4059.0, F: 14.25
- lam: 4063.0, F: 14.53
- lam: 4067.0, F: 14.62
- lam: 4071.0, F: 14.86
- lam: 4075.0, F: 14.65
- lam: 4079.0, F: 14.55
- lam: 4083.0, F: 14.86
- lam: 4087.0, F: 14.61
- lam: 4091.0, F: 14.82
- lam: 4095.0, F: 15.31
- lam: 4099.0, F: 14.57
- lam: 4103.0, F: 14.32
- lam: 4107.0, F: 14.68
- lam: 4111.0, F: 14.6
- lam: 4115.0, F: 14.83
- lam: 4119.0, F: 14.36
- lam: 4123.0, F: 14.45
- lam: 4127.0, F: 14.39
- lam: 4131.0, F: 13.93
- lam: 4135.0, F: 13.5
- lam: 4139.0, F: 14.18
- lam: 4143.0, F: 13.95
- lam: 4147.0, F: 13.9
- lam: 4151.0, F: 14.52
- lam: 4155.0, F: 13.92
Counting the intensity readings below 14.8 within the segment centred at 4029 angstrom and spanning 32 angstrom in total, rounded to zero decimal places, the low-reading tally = 8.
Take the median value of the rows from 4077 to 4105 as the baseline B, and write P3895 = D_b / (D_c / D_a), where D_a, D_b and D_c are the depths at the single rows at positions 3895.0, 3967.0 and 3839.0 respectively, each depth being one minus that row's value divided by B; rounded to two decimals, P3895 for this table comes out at -0.06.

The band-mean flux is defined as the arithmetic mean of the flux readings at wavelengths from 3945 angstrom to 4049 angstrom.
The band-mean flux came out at 14.9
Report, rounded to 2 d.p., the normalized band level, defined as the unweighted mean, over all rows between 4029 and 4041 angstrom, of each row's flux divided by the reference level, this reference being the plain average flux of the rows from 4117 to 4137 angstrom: 1.02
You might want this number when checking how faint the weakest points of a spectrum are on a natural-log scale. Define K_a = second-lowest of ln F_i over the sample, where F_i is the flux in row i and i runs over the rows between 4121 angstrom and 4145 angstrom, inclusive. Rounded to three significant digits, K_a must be 2.63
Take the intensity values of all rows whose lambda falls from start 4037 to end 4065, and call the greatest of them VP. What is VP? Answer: 14.61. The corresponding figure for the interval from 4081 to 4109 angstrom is 15.31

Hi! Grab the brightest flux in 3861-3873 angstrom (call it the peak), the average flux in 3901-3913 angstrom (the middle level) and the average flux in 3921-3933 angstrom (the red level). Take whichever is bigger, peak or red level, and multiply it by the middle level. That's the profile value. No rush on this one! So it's 290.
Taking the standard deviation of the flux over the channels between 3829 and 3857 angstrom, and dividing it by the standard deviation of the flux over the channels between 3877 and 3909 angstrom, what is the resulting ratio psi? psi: 1.1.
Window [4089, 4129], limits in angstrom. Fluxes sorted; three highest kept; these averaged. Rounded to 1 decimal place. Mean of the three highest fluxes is 15.0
